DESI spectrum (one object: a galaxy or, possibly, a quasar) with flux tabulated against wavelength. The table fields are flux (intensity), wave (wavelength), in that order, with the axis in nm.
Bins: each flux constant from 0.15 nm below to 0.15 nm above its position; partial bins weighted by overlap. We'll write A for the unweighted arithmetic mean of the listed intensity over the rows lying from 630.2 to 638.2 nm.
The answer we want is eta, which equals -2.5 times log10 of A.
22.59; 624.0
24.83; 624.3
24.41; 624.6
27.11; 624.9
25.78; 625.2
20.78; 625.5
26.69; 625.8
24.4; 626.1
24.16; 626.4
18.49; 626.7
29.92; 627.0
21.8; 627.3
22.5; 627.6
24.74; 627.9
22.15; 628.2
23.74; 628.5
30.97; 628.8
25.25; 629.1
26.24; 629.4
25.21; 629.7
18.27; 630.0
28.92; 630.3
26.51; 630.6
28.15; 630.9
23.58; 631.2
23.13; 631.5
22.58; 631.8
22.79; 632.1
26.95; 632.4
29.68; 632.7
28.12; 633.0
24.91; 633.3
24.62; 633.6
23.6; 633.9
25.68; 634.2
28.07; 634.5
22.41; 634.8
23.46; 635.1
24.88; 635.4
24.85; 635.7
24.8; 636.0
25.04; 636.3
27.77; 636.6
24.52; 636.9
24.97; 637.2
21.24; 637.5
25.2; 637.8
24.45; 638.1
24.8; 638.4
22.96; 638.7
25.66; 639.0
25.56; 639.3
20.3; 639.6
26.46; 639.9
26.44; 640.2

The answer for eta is -3.50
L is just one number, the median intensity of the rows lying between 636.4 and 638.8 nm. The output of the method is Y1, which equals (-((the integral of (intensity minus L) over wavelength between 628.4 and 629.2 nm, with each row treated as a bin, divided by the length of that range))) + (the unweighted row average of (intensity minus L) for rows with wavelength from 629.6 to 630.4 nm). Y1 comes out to -3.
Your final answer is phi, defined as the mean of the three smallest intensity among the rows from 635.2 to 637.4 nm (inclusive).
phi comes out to 24.7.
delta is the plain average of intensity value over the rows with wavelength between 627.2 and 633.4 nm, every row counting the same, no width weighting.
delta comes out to 25.1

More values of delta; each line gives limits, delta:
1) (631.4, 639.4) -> 24.9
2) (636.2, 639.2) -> 24.7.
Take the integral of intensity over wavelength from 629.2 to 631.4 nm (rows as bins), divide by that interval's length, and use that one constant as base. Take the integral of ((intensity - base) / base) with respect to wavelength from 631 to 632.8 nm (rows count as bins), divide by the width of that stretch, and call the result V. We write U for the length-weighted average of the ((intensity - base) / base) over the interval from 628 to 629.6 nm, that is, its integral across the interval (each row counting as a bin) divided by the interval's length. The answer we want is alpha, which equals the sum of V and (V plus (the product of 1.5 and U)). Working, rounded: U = 0.016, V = -0.02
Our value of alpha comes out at -0.01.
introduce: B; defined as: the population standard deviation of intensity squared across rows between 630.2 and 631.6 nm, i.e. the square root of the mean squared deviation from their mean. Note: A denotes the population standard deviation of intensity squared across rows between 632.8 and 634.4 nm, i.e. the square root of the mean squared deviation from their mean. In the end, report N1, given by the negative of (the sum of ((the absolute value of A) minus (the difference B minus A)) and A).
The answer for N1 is -116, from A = 79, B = 122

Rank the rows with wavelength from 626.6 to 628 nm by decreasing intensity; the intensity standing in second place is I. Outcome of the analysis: 24.74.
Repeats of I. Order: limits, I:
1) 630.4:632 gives 26.51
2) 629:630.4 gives 26.24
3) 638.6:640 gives 25.66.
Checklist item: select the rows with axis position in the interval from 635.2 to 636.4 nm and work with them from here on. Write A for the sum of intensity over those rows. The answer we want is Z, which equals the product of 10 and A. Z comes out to 996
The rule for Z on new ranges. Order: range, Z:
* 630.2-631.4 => 1072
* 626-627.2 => 970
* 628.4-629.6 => 1062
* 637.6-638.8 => 974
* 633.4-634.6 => 1020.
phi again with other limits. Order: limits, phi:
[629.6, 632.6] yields 21.2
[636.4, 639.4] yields 22.9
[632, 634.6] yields 23.7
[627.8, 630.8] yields 21.4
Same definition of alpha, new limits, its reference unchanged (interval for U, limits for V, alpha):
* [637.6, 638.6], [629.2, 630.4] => -0.10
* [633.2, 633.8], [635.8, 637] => -0.01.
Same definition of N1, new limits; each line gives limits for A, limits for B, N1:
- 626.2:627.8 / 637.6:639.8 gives -472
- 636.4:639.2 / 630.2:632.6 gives -124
